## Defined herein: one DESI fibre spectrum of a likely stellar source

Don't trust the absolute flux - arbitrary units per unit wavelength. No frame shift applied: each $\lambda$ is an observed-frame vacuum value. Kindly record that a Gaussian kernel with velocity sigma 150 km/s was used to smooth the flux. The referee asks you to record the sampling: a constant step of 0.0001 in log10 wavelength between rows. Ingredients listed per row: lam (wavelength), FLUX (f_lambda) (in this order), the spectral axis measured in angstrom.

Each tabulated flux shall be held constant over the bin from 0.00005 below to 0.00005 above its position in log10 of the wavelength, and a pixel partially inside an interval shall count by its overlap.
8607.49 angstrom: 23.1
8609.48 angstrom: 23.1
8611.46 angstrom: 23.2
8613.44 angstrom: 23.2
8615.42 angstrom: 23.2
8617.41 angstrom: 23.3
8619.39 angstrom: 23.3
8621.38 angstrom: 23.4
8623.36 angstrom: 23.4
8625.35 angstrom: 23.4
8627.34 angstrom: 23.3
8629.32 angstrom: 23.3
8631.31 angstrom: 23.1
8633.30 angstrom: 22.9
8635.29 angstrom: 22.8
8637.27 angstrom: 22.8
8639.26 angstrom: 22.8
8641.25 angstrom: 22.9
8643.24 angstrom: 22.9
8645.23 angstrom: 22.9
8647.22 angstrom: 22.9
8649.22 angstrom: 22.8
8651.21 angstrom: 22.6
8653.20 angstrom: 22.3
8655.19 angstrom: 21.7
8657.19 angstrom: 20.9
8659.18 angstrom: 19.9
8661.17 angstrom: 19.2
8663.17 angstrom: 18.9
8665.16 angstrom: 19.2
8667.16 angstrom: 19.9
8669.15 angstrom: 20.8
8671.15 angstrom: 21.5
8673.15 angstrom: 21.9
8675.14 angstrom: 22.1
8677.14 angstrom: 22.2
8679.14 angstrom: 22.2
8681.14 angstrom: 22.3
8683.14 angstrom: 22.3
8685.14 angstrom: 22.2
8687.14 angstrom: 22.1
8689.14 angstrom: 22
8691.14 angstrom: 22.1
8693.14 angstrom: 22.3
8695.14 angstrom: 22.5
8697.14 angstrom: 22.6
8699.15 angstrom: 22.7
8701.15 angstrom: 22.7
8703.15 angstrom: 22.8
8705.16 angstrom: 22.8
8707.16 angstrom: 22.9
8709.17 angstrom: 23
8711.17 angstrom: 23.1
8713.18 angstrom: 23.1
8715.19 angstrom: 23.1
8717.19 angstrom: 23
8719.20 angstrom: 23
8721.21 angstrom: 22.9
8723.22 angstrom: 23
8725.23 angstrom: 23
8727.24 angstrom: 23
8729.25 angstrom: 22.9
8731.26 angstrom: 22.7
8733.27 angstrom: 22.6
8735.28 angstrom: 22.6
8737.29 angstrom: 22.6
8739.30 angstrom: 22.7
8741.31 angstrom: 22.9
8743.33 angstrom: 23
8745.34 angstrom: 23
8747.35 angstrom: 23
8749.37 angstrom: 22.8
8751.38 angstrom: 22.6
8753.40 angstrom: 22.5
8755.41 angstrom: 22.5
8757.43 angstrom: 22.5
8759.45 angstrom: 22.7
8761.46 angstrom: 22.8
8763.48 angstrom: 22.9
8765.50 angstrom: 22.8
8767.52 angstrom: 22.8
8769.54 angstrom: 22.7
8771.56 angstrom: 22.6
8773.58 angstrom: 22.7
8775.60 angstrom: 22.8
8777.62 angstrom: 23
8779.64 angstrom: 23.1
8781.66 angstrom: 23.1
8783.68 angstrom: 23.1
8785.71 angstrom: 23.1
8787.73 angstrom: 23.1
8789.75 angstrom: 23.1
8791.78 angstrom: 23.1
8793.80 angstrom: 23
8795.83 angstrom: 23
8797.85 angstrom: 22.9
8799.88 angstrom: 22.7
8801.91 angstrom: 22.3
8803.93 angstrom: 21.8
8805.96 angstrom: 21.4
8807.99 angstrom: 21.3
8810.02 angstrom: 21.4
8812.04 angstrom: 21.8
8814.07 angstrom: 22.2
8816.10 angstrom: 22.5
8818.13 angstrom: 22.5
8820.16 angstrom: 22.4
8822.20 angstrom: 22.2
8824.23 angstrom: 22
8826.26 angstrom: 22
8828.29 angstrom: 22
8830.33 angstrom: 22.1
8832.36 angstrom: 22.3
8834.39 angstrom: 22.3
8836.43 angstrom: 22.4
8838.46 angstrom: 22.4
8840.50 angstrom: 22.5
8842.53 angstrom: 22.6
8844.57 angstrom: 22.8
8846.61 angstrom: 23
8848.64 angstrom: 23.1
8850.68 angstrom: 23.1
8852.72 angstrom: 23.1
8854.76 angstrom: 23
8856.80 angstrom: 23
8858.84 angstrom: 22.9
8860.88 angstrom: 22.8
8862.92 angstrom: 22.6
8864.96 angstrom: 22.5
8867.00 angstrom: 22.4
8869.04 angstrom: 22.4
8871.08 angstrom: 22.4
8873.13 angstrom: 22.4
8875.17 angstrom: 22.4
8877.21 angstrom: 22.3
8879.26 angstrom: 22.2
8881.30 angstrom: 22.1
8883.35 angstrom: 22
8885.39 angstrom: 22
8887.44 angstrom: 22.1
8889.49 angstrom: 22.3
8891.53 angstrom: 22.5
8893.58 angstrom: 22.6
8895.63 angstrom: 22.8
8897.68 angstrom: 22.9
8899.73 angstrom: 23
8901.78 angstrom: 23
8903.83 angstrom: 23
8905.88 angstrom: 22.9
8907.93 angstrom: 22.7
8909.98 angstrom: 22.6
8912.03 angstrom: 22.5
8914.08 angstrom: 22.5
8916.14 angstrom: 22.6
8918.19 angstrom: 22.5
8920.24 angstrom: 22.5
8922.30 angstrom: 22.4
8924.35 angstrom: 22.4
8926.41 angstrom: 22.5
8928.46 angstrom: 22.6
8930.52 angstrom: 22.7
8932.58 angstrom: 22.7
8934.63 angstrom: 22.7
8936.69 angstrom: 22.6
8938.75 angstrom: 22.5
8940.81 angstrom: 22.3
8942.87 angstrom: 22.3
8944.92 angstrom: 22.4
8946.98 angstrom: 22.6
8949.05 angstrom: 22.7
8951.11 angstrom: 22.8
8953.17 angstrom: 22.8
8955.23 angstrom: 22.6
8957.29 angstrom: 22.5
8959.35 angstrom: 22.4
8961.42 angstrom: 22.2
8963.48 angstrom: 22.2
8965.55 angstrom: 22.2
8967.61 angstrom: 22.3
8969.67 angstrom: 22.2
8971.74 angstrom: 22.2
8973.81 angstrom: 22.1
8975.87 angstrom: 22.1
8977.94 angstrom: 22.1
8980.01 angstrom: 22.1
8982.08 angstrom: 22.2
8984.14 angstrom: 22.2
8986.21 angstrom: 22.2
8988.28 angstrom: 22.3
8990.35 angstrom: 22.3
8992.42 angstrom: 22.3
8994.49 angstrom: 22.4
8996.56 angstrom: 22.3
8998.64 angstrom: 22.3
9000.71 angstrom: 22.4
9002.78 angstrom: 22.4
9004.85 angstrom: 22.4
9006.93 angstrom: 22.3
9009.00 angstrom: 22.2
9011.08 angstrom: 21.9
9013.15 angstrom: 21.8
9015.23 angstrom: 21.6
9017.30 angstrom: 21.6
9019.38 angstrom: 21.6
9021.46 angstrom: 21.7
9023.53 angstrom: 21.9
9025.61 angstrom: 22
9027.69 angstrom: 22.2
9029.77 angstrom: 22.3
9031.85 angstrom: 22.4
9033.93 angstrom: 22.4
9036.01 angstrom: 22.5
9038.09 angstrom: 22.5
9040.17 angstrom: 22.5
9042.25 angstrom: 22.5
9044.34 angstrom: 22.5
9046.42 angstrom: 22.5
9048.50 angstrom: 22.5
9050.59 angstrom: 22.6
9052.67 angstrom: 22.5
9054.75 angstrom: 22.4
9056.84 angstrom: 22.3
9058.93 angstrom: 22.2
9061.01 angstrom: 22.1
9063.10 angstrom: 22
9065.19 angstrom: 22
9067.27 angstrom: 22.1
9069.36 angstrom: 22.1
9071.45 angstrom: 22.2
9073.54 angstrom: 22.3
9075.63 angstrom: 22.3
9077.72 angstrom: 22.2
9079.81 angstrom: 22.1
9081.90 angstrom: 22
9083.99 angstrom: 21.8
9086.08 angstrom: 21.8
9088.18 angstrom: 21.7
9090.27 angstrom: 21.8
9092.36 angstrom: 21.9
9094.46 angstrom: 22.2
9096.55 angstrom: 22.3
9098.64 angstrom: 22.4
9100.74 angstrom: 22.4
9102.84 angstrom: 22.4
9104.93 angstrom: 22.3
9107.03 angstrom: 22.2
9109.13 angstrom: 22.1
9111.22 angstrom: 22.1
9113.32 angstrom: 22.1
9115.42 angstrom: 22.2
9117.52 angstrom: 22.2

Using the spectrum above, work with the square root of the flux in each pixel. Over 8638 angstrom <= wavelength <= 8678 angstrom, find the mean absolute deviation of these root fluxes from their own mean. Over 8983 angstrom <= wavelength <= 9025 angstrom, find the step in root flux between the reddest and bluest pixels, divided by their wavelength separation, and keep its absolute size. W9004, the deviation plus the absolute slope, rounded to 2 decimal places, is 0.13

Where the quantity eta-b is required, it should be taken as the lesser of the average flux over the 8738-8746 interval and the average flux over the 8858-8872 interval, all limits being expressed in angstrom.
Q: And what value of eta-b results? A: 22.6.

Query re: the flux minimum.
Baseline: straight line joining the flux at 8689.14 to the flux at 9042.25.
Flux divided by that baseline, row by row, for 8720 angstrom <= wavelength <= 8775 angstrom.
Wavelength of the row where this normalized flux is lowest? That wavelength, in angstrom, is 8757.43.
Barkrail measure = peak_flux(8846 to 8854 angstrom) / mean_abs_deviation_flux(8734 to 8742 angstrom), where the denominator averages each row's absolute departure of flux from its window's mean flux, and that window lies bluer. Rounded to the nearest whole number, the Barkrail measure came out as 231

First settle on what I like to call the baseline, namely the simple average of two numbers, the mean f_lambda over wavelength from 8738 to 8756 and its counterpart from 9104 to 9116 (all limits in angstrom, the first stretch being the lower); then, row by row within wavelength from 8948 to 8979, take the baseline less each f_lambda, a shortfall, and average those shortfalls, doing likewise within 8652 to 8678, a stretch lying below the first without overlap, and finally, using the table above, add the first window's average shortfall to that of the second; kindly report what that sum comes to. 1.78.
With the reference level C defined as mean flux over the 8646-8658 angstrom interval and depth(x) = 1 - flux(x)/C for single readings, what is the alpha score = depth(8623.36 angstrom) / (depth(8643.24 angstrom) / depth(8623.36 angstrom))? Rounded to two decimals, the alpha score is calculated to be -0.09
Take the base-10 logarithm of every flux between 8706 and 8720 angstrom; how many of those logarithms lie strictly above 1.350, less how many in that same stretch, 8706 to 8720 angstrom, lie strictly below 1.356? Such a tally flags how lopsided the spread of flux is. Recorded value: 7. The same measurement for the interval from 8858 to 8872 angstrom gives 2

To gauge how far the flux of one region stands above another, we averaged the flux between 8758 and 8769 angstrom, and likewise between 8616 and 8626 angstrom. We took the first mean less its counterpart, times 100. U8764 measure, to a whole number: -56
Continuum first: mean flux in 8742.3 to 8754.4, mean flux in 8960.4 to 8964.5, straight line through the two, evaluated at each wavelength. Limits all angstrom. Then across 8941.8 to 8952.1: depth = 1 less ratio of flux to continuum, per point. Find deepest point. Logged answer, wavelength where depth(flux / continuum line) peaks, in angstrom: 8942.87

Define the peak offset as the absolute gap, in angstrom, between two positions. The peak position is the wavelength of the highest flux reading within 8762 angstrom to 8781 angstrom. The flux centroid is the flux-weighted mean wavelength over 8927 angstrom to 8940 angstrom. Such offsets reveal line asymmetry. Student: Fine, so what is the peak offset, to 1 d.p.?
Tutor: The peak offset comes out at 154.0 angstrom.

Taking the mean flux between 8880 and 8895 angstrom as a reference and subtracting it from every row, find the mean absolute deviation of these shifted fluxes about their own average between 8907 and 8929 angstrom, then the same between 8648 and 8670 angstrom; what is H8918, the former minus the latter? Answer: -1.1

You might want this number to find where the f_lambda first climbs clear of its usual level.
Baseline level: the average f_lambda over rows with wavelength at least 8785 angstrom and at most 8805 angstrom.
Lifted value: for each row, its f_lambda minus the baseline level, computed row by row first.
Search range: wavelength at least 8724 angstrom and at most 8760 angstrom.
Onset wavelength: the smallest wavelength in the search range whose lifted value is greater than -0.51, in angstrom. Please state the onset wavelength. 8725.23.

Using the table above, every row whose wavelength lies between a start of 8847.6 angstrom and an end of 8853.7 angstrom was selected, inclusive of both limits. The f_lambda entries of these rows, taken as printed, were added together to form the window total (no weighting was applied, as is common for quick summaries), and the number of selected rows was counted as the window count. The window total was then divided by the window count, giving 23.1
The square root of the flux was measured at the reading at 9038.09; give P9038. 4.74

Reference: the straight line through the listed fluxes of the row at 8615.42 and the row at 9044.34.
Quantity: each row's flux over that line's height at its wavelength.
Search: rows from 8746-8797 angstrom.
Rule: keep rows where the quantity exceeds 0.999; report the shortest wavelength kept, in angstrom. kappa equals 8747.35 angstrom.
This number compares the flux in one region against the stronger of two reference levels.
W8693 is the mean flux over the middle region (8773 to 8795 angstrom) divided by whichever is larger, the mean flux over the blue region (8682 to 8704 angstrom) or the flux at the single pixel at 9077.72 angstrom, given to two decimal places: 1.03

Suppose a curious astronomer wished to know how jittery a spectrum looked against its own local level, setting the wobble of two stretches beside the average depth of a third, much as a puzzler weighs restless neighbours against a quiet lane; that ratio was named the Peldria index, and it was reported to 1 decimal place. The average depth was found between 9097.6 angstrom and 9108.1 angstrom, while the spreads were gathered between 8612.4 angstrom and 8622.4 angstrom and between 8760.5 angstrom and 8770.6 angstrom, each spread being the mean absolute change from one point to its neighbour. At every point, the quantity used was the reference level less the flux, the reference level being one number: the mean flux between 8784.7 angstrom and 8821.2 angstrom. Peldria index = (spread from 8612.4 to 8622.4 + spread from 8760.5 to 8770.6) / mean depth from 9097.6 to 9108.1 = 1.5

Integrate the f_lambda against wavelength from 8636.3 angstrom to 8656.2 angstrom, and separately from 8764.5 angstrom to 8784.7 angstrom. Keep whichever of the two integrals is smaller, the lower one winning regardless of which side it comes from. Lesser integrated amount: 451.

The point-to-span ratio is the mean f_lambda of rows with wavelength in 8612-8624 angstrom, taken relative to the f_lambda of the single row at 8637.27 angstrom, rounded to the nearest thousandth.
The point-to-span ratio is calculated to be 1.022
